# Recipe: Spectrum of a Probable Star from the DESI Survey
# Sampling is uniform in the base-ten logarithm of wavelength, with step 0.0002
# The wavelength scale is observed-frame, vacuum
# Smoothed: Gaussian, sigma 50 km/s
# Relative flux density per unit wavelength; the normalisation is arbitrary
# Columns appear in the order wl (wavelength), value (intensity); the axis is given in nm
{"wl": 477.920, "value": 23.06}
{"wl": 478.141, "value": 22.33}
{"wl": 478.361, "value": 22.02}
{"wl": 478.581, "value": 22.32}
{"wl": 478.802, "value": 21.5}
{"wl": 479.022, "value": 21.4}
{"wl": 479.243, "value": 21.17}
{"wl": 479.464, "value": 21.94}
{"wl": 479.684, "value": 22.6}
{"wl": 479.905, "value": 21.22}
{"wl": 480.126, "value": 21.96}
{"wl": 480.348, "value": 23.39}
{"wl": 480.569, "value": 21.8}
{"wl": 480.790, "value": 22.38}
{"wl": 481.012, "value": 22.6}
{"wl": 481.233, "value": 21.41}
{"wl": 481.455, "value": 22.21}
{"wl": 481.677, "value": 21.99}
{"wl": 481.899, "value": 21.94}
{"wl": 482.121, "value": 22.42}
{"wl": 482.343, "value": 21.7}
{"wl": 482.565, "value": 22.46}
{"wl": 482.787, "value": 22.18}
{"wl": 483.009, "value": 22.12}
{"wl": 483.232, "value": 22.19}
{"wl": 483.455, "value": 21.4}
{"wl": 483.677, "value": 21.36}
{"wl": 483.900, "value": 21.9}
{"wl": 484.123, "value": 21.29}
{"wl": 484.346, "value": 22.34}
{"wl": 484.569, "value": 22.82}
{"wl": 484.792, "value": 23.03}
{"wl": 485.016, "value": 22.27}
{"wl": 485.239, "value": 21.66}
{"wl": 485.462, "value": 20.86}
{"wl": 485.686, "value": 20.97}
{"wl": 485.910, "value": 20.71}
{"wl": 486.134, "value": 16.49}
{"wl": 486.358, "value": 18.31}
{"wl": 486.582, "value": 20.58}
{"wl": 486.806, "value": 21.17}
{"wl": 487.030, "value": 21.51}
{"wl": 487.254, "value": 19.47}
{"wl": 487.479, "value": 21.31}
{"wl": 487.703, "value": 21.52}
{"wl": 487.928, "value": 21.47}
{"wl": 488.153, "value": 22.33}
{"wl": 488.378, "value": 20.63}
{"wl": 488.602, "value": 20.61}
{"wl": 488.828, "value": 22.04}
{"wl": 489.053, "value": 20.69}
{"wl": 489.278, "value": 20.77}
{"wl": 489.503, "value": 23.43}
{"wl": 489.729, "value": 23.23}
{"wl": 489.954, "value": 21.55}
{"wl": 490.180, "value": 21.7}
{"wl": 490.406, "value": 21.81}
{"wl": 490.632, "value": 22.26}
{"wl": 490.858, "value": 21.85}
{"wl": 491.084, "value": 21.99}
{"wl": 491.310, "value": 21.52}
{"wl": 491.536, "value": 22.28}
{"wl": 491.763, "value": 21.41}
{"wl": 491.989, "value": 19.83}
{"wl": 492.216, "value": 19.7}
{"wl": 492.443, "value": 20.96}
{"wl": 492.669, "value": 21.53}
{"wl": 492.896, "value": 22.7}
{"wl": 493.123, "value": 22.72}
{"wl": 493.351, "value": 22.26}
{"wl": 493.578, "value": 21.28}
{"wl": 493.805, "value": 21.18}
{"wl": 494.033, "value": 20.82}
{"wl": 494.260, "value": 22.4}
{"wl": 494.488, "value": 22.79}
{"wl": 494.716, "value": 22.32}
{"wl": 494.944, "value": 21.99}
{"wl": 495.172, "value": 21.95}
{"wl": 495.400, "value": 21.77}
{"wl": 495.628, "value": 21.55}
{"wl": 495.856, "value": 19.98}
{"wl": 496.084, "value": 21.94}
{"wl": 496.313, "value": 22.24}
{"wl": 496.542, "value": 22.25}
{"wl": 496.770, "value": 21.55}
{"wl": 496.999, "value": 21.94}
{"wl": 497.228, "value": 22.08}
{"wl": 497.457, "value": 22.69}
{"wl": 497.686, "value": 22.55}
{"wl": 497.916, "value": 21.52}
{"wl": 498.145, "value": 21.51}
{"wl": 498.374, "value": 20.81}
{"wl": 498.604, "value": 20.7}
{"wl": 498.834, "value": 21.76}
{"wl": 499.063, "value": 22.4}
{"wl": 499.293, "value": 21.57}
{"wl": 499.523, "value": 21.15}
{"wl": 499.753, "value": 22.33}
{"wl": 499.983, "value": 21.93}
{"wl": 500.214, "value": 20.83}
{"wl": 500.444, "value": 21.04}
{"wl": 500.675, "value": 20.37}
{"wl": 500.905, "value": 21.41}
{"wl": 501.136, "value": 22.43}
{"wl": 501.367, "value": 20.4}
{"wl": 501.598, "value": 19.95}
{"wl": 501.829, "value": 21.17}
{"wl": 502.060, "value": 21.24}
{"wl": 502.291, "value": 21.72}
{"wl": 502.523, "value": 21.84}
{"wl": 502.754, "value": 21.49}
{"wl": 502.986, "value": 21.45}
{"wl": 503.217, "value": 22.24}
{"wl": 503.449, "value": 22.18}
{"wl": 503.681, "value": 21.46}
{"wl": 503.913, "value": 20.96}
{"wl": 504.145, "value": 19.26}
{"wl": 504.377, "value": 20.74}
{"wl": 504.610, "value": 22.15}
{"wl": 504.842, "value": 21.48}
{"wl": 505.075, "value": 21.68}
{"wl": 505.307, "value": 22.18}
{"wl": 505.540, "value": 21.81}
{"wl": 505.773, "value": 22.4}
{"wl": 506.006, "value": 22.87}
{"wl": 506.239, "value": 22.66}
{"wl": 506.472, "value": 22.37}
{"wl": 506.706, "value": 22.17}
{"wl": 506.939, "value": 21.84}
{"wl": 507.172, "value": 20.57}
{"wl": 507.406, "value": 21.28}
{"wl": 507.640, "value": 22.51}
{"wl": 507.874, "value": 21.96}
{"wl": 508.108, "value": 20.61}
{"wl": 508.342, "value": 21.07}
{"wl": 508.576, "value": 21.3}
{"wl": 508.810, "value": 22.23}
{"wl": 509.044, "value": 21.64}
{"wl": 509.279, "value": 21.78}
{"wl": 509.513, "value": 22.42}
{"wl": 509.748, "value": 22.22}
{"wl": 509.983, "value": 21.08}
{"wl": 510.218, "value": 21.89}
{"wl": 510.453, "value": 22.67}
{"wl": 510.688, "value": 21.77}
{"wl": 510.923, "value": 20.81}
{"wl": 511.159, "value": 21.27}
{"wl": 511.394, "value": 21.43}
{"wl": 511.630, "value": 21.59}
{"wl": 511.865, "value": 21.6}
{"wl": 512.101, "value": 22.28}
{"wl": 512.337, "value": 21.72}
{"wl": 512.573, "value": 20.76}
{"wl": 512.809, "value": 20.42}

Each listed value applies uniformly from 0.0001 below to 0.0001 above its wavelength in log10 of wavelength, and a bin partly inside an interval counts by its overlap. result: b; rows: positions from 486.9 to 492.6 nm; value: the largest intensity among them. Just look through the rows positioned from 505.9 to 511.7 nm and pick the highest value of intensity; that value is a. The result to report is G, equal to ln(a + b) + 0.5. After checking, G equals 4.34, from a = 22.87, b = 23.43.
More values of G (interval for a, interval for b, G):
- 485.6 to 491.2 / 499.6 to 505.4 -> 4.33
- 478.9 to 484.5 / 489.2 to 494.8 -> 4.35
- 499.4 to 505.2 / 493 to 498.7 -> 4.31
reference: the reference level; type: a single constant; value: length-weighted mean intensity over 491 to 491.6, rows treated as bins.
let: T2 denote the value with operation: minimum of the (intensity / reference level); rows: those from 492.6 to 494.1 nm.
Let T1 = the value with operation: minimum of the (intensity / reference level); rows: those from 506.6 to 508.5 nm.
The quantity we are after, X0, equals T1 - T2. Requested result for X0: -0.01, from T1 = 0.939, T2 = 0.95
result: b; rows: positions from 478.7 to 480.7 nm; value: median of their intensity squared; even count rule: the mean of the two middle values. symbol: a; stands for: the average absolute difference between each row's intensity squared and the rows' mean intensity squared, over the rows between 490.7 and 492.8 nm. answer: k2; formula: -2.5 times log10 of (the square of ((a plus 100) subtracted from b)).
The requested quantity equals -12.7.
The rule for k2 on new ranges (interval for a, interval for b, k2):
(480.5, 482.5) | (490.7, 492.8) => -12.7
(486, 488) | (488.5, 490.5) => -12.5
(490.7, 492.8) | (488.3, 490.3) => -12.6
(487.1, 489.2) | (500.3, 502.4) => -12.5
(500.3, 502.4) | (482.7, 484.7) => -12.8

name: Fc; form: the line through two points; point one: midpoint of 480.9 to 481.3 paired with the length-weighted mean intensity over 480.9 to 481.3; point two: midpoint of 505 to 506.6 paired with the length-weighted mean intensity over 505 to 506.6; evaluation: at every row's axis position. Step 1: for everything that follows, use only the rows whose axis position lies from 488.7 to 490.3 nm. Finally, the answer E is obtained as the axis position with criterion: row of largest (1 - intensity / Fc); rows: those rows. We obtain 489.053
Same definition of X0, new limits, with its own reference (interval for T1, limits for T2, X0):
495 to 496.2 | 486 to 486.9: 0.16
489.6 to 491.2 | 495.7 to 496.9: 0.07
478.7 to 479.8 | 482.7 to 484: -0.01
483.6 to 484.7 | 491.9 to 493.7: 0.07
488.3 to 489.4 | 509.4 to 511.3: -0.01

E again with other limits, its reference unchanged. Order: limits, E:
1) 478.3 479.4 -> 479.243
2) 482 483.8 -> 483.677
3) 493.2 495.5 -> 494.033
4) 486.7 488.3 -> 487.254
